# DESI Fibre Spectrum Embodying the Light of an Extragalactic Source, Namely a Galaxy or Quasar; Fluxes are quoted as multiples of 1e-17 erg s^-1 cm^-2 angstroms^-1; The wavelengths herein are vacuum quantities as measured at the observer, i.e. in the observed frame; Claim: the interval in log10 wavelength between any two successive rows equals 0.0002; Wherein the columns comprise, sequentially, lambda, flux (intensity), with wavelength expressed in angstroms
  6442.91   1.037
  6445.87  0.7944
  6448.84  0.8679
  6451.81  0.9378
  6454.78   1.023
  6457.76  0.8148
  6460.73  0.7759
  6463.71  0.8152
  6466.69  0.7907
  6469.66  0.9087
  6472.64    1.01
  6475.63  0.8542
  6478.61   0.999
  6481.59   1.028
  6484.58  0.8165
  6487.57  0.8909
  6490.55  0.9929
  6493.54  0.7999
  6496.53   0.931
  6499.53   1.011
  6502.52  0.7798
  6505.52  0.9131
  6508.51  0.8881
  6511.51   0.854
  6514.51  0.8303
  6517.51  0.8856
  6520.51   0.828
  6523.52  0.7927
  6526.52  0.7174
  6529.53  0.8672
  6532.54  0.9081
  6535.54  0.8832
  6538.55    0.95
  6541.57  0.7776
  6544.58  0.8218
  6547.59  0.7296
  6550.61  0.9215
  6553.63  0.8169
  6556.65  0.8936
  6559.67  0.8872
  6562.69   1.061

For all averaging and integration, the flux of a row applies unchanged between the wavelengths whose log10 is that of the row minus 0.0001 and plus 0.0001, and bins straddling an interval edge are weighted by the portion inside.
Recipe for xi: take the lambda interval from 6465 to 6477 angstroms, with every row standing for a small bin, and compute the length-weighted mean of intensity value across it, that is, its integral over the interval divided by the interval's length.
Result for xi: 0.890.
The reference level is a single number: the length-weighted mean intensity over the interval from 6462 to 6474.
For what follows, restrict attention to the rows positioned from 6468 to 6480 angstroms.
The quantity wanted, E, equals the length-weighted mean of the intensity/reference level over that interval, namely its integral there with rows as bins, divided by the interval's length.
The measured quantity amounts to 1.07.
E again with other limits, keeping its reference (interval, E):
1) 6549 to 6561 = 1.00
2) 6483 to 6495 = 1.00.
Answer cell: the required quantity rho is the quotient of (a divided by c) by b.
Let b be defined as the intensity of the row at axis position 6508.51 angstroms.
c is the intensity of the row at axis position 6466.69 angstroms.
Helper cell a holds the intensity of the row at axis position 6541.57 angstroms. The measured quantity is 1.1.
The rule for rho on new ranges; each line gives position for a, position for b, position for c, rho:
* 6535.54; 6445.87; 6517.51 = 1.3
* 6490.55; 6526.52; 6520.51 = 1.7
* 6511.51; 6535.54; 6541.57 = 1.2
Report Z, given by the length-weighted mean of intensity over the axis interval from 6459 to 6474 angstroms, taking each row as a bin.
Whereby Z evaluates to 0.86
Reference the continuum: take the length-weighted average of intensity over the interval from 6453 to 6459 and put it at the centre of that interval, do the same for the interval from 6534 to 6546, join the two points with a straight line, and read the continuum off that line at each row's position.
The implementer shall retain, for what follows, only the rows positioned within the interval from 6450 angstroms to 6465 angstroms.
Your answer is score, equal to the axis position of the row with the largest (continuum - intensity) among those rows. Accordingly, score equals 6460.73 angstroms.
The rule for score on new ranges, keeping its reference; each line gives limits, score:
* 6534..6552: 6547.59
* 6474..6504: 6502.52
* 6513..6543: 6526.52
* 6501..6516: 6502.52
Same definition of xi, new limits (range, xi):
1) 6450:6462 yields 0.889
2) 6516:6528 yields 0.806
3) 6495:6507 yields 0.908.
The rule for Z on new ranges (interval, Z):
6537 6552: 0.84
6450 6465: 0.87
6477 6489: 0.93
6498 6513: 0.89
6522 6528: 0.76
